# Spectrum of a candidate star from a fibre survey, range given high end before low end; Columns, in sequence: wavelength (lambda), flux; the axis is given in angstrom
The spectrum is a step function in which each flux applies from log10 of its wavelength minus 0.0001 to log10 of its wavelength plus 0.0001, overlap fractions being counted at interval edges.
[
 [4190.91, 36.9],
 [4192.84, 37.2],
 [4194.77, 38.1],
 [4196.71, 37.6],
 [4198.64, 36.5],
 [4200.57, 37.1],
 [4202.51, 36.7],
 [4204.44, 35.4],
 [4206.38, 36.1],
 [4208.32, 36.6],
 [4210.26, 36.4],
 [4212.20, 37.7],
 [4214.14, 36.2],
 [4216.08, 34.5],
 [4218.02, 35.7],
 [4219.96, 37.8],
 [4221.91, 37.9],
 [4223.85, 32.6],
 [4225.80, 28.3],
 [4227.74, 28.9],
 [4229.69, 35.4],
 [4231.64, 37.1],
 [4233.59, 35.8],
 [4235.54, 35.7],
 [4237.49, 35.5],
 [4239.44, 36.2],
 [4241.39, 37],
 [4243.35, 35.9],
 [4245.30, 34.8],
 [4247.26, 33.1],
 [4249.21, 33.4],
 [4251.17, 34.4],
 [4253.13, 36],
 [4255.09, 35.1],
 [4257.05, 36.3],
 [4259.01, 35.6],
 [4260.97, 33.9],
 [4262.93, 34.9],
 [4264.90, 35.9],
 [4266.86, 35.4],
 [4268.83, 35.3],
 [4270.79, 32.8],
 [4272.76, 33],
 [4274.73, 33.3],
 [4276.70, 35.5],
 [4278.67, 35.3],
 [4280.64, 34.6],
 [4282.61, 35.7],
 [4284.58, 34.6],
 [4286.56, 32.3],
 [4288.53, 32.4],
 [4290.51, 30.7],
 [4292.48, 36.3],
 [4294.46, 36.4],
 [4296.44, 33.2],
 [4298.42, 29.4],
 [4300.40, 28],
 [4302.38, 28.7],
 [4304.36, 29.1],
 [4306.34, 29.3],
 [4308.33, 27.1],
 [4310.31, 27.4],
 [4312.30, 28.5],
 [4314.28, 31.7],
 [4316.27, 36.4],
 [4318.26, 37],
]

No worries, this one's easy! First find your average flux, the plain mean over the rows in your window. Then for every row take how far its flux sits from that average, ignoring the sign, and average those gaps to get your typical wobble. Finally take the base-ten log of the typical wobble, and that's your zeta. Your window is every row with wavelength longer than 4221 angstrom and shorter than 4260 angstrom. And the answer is 0.25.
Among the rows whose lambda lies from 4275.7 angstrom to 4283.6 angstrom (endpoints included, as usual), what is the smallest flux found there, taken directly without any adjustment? 34.6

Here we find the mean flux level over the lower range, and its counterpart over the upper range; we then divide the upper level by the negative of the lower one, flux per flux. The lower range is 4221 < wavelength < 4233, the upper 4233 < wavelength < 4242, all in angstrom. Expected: -1.08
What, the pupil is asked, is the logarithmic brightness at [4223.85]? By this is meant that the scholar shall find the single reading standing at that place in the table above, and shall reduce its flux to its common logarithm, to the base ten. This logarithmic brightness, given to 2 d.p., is 1.51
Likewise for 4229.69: 1.55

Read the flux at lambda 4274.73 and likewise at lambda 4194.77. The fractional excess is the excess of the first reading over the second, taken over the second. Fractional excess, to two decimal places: -0.13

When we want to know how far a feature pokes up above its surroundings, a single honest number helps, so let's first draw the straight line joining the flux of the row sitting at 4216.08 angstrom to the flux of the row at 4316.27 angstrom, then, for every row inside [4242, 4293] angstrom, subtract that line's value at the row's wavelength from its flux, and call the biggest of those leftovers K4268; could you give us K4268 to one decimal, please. 1.0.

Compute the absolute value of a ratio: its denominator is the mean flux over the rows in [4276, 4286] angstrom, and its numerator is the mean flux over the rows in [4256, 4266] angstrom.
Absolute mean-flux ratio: 1.01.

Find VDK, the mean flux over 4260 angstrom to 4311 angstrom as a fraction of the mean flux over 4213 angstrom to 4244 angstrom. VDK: 0.934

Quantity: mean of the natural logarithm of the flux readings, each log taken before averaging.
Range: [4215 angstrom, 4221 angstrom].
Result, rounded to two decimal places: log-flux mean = 3.58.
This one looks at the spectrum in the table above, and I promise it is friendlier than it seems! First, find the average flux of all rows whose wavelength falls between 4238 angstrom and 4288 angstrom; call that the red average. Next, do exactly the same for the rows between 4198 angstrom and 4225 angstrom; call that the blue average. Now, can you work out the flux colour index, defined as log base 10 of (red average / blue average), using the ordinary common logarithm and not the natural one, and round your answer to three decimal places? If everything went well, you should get -0.017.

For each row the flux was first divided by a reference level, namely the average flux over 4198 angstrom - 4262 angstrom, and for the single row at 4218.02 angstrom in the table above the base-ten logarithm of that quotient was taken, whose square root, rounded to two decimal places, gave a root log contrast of 0.07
